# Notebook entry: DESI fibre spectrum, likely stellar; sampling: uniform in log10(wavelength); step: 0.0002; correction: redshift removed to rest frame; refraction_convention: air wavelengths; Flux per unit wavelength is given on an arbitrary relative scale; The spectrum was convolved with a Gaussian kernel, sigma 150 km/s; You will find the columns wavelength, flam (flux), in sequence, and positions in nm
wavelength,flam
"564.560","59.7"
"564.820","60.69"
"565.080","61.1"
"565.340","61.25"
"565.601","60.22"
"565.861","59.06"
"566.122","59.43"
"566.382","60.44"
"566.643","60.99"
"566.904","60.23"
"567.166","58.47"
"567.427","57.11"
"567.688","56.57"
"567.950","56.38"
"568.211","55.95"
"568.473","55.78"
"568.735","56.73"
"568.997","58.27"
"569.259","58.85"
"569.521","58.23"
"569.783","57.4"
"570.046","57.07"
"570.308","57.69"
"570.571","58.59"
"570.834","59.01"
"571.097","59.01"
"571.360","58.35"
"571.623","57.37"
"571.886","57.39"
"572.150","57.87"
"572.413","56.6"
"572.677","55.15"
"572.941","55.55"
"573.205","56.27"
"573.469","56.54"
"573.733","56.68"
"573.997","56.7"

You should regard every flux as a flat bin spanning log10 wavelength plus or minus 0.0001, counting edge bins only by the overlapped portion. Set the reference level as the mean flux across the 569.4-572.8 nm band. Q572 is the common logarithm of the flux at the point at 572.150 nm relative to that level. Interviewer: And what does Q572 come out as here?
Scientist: 0.001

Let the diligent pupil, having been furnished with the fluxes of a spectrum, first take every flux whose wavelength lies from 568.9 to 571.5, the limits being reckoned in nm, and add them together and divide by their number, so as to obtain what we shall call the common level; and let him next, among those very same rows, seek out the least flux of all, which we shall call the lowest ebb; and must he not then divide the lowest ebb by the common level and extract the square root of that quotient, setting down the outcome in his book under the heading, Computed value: 0.990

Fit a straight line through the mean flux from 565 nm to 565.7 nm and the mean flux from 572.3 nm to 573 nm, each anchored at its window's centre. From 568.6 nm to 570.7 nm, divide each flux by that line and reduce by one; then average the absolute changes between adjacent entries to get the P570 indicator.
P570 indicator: 0.0138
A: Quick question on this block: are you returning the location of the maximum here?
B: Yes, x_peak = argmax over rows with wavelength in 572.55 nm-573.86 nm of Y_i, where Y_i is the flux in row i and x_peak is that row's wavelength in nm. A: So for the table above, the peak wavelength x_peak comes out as 573.733 nm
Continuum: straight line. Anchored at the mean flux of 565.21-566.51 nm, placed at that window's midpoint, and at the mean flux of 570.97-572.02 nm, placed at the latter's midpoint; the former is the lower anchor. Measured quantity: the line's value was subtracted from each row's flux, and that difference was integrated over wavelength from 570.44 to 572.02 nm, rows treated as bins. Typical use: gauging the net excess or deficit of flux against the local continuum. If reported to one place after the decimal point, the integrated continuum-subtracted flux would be 0.3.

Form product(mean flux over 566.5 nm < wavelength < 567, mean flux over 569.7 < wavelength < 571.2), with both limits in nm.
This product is 3523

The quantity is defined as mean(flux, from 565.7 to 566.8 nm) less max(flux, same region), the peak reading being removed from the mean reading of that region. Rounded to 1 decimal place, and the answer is -1.0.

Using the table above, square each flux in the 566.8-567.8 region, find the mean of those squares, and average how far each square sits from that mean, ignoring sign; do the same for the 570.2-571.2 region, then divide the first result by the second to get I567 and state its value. 2.8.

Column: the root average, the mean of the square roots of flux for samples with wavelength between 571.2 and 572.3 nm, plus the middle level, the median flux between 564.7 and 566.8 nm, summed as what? 68.2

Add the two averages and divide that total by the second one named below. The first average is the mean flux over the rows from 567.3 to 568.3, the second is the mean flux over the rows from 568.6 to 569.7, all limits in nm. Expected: 1.97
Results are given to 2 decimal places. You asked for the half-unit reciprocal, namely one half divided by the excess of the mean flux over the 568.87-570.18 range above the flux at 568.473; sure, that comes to 0.23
